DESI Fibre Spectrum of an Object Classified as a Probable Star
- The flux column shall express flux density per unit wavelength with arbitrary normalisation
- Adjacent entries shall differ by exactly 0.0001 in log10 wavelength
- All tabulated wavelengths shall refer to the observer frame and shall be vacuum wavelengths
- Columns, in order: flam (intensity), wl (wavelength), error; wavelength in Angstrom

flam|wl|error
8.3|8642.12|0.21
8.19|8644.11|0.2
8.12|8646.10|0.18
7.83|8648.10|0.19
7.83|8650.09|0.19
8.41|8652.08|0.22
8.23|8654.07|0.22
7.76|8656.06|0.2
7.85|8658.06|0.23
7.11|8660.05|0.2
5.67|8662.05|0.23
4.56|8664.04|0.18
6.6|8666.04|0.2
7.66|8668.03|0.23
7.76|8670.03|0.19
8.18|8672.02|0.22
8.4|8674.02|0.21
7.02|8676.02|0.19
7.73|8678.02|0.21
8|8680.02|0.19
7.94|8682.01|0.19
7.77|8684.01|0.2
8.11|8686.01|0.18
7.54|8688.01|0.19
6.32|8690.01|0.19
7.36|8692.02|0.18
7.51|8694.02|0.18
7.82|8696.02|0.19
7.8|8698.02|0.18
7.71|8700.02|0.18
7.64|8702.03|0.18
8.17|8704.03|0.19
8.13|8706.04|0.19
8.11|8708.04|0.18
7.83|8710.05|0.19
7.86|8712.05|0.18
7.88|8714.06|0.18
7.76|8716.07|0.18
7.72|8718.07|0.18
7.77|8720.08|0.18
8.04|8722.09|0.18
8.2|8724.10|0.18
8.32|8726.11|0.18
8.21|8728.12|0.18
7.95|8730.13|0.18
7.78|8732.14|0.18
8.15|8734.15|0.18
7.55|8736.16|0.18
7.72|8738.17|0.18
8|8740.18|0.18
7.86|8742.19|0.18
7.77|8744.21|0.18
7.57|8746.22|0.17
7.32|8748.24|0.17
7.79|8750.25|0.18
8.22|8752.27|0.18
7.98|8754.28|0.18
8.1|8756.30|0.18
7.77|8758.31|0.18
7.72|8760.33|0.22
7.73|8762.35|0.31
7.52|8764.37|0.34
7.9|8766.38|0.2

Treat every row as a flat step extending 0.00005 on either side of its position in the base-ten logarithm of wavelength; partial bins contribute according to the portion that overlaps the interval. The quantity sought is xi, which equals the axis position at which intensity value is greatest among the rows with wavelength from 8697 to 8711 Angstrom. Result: 8704.03 Angstrom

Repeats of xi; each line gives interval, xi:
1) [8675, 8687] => 8686.01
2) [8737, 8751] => 8740.18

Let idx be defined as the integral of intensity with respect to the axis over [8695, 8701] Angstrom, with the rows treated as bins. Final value 46.7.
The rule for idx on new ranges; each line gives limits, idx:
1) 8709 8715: 47.1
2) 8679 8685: 47.5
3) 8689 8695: 42.3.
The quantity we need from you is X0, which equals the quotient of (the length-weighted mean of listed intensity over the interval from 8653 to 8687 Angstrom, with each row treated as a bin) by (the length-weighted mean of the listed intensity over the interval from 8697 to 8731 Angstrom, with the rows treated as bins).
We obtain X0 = 0.94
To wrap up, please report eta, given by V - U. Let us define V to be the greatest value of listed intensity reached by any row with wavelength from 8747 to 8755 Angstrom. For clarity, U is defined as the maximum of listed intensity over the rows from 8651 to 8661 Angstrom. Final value -0.2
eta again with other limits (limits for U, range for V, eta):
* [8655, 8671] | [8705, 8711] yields 0.3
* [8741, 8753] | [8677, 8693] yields -0.1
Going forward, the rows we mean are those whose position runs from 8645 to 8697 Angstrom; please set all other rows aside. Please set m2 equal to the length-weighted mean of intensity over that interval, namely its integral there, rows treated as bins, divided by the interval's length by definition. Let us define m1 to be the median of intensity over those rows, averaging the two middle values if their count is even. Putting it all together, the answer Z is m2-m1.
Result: -0.26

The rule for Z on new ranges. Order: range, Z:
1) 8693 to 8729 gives 0.07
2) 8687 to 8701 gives -0.10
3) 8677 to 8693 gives -0.16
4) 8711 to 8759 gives 0.03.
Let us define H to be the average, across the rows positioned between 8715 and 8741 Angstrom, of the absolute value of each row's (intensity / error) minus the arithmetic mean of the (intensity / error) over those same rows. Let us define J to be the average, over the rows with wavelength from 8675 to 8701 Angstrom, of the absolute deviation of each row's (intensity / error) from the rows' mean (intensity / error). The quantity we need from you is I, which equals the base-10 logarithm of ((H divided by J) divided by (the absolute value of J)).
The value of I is -0.74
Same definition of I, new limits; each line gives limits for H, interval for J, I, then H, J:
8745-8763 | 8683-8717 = 0.12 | 4.9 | 1.9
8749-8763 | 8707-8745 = 0.72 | 5.8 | 1.0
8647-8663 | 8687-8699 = -0.17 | 3.7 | 2.4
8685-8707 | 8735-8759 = 0.43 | 2.0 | 0.9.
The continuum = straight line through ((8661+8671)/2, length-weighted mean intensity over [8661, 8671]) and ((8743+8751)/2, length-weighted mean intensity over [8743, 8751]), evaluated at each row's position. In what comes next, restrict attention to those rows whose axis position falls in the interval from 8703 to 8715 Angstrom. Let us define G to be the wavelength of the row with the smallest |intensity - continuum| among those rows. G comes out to 8714.06 Angstrom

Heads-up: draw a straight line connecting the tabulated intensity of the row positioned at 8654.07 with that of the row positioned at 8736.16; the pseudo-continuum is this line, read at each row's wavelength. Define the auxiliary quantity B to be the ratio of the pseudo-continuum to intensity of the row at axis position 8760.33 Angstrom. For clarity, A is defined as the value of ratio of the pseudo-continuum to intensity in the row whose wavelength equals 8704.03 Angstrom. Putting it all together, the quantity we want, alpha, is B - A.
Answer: 0.00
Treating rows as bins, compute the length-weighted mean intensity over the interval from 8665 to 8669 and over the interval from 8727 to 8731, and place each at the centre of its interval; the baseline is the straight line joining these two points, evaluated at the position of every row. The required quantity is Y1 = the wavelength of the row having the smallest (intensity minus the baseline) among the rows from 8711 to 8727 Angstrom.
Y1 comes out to 8718.07 Angstrom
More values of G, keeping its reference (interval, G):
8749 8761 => 8758.31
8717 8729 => 8718.07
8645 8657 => 8656.06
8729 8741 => 8736.16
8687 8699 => 8690.01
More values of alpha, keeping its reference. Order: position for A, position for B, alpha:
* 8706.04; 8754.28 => -0.03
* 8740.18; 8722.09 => 0.01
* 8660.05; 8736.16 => -0.15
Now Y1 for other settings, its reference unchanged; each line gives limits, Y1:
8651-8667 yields 8664.04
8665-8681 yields 8666.04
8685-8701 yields 8690.01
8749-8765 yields 8764.37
